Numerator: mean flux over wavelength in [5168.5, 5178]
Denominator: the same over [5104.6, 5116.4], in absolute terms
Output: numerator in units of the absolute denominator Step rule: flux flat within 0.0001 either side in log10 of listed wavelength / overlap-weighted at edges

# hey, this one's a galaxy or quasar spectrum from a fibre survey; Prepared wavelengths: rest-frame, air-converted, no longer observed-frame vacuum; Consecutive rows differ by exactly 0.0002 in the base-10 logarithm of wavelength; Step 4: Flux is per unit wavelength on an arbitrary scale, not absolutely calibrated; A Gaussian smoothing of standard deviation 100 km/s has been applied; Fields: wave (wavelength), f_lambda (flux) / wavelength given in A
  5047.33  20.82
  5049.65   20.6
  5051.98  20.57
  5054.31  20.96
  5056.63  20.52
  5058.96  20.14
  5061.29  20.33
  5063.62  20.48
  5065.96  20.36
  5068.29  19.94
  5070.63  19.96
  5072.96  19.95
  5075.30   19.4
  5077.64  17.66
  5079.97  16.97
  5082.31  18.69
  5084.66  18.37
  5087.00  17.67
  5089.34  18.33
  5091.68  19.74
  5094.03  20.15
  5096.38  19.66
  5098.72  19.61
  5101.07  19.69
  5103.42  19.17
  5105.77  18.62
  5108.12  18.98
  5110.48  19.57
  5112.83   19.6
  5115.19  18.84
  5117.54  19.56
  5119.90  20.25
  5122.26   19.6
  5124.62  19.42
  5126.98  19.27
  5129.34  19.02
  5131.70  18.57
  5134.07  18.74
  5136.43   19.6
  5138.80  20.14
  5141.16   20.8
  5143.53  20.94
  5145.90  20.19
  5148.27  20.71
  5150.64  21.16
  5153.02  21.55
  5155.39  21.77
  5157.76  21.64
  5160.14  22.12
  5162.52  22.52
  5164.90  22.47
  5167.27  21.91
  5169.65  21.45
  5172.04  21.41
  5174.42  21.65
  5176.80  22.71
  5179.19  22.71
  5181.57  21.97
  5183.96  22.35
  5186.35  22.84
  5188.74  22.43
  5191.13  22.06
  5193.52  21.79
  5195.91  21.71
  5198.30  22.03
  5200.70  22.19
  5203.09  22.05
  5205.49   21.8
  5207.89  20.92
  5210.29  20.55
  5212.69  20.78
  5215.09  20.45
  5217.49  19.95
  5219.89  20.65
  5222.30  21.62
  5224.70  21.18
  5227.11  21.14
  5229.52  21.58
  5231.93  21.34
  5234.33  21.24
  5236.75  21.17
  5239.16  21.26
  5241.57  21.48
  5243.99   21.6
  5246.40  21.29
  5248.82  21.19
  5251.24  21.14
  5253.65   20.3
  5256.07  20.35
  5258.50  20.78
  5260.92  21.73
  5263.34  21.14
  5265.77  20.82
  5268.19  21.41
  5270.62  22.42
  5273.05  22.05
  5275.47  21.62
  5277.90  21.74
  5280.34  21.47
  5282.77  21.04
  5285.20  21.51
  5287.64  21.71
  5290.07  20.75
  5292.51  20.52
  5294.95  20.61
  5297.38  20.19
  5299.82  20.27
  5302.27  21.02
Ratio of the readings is 1.14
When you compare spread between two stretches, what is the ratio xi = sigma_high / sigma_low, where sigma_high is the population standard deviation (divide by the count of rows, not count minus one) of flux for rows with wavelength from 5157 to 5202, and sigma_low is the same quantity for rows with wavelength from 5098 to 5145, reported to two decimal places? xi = 0.66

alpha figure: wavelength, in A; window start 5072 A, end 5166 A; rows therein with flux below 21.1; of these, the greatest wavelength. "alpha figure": 5148.27 A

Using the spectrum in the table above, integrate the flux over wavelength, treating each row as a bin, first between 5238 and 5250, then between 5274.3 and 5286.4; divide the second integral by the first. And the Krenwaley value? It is 1.01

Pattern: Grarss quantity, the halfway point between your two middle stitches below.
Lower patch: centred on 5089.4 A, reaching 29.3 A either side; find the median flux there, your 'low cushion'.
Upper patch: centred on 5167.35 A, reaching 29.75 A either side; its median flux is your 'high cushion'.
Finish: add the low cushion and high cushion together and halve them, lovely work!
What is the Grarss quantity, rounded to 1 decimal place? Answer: 20.7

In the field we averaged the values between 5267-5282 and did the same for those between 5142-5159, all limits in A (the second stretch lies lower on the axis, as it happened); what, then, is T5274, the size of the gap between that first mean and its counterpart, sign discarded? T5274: 0.6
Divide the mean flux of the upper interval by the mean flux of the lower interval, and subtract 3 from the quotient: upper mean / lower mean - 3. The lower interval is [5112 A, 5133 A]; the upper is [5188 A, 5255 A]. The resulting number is -1.90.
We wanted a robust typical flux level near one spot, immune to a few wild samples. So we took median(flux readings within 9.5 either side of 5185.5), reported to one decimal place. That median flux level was 22.4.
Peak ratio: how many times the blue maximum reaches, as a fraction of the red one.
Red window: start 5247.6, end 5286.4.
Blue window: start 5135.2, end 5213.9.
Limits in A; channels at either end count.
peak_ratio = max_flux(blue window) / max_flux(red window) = 1.02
